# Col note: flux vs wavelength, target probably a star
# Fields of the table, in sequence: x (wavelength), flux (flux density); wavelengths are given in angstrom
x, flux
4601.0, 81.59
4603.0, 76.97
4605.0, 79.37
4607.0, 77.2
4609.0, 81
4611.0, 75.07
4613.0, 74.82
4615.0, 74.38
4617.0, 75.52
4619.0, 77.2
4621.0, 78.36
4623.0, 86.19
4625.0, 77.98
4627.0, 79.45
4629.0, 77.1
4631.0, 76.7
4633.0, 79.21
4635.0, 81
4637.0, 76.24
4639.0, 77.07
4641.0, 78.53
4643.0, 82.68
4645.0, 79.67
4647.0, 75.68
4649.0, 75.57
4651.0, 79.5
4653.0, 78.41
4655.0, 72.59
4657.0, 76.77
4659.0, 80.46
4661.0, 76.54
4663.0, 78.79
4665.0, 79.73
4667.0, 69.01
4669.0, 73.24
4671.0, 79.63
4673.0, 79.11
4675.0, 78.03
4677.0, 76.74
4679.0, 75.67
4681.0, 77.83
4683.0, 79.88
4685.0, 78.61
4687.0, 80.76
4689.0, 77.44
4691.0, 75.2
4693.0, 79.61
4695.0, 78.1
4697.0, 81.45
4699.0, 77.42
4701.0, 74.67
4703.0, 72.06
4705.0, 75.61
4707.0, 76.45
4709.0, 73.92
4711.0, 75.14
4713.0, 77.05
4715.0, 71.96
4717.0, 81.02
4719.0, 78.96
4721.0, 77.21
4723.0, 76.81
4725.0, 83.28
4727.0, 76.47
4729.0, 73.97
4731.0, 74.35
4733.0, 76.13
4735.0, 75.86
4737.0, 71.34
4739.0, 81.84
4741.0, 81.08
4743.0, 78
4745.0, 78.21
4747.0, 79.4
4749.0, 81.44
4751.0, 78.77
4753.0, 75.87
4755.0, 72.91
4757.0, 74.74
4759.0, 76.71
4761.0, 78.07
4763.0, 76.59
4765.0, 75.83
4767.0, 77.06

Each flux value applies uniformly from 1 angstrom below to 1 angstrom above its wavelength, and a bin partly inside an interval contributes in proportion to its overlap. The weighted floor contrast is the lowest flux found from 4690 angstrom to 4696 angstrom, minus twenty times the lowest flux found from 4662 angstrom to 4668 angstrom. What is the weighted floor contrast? -1305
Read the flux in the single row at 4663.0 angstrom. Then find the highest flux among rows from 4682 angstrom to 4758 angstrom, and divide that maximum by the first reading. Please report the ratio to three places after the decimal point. 1.057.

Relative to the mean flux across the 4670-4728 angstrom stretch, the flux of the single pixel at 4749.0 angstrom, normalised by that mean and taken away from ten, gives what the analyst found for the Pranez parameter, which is 8.95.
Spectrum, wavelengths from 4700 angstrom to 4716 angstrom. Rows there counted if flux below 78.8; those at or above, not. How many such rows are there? 8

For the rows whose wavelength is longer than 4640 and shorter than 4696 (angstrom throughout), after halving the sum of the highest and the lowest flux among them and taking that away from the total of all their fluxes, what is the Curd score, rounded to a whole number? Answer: 2098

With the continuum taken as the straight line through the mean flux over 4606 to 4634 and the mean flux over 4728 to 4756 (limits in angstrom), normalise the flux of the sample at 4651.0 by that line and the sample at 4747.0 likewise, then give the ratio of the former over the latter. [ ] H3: 0.99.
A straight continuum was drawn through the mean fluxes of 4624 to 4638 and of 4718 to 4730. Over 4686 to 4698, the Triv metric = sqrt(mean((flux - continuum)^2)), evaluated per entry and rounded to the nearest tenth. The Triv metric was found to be 2.3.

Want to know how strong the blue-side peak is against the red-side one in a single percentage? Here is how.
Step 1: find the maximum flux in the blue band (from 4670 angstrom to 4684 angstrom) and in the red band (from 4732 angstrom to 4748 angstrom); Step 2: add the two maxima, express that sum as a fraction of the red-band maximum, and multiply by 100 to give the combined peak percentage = 198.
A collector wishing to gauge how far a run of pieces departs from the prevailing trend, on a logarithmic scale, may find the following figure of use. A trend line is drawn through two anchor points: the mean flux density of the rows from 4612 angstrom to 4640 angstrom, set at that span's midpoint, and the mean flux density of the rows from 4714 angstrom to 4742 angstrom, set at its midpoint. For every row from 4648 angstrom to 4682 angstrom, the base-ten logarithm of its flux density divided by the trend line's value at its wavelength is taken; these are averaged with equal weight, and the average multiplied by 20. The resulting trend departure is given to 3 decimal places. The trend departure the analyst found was -0.088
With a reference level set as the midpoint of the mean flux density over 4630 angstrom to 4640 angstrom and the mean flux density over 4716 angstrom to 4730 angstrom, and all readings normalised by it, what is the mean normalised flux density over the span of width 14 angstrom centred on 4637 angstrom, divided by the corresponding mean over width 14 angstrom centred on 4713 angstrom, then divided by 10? 0.103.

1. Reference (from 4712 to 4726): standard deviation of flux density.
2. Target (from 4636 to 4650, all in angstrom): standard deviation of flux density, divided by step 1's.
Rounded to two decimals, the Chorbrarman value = 0.72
